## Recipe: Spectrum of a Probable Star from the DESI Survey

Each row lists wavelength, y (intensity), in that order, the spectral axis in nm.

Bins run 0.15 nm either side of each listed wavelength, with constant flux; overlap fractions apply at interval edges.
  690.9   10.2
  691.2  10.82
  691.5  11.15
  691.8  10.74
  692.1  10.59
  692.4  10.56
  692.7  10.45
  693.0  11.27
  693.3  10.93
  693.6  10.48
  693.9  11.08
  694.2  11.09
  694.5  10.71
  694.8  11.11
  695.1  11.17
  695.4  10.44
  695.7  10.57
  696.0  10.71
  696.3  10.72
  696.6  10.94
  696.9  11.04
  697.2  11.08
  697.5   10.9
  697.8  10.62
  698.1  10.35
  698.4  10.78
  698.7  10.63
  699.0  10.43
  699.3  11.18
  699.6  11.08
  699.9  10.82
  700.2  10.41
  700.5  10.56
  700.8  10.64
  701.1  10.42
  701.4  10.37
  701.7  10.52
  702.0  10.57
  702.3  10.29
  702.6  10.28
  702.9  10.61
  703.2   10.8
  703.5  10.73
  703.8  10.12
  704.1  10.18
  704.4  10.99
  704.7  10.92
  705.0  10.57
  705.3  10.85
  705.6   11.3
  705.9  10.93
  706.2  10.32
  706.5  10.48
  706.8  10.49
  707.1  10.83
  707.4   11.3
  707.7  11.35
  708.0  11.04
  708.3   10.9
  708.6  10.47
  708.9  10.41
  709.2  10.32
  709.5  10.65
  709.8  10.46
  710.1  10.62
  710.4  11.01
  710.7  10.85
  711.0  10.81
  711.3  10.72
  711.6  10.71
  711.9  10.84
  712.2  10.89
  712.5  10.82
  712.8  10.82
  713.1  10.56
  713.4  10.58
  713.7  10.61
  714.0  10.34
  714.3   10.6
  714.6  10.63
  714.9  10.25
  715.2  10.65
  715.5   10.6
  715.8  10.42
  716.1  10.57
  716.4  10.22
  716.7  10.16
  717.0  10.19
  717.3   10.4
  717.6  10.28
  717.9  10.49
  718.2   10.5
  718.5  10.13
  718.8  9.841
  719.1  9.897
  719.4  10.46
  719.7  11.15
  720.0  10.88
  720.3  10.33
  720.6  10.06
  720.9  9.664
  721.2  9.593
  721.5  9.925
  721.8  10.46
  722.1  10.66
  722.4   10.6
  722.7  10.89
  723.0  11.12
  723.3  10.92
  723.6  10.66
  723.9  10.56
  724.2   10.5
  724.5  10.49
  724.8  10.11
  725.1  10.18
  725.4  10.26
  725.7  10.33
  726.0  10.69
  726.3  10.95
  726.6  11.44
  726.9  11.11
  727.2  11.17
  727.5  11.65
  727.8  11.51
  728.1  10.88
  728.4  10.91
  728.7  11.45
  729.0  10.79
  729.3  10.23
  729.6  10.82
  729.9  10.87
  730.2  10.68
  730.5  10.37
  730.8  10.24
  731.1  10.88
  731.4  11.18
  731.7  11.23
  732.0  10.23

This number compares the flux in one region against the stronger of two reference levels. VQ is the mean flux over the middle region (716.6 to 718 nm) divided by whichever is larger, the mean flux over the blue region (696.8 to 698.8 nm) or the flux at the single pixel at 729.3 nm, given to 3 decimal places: 0.957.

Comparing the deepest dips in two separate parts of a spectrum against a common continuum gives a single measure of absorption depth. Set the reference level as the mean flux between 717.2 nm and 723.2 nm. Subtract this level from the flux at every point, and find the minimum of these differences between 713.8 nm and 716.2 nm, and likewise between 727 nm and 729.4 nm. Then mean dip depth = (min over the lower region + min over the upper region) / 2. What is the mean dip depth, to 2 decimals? -0.13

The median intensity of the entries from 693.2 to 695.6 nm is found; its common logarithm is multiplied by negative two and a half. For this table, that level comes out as -2.60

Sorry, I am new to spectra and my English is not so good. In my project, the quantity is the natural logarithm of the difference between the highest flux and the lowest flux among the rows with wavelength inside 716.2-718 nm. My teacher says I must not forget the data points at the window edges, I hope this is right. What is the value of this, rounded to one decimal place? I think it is -1.1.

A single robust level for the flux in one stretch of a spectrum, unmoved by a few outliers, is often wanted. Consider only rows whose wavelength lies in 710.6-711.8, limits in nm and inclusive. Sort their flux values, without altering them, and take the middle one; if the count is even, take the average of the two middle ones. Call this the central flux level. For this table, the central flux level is 10.8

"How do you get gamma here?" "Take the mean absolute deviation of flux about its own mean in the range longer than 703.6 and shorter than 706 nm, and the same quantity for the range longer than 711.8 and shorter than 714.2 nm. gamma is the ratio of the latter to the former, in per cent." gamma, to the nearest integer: 48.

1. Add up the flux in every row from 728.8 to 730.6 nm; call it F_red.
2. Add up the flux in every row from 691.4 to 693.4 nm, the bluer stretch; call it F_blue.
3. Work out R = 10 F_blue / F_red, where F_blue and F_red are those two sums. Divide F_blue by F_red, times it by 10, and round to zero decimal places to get 12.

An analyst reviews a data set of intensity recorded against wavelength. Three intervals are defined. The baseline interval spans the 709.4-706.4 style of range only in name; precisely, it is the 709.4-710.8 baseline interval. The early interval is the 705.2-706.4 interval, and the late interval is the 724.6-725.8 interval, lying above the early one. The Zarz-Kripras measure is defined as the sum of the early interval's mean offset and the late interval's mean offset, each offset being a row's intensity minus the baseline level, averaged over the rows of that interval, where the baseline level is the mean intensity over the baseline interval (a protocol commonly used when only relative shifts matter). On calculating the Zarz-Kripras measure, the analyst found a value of -0.37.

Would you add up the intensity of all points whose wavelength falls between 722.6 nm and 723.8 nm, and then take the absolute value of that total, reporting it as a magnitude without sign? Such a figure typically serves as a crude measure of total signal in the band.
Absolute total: 43.6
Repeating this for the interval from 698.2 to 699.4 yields 43.0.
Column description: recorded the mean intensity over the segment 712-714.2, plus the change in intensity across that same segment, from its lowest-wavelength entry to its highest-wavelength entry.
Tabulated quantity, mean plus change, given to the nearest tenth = 10.1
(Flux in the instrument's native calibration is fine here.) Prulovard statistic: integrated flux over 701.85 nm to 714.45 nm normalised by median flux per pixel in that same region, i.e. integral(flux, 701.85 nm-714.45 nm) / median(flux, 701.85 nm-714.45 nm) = 13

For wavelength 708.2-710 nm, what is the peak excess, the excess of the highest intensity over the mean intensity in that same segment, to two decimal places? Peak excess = 0.37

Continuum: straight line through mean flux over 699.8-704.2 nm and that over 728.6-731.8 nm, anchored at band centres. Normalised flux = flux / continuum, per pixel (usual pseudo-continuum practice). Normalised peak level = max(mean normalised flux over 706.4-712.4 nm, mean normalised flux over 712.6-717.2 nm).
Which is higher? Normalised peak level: 1.02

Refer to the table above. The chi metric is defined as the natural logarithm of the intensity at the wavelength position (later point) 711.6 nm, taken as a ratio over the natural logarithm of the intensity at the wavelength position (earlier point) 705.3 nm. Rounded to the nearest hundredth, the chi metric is 0.99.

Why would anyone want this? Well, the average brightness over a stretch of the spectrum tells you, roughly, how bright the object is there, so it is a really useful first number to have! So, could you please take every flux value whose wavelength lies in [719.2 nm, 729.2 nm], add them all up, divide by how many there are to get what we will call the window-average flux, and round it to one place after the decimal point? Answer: 10.7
